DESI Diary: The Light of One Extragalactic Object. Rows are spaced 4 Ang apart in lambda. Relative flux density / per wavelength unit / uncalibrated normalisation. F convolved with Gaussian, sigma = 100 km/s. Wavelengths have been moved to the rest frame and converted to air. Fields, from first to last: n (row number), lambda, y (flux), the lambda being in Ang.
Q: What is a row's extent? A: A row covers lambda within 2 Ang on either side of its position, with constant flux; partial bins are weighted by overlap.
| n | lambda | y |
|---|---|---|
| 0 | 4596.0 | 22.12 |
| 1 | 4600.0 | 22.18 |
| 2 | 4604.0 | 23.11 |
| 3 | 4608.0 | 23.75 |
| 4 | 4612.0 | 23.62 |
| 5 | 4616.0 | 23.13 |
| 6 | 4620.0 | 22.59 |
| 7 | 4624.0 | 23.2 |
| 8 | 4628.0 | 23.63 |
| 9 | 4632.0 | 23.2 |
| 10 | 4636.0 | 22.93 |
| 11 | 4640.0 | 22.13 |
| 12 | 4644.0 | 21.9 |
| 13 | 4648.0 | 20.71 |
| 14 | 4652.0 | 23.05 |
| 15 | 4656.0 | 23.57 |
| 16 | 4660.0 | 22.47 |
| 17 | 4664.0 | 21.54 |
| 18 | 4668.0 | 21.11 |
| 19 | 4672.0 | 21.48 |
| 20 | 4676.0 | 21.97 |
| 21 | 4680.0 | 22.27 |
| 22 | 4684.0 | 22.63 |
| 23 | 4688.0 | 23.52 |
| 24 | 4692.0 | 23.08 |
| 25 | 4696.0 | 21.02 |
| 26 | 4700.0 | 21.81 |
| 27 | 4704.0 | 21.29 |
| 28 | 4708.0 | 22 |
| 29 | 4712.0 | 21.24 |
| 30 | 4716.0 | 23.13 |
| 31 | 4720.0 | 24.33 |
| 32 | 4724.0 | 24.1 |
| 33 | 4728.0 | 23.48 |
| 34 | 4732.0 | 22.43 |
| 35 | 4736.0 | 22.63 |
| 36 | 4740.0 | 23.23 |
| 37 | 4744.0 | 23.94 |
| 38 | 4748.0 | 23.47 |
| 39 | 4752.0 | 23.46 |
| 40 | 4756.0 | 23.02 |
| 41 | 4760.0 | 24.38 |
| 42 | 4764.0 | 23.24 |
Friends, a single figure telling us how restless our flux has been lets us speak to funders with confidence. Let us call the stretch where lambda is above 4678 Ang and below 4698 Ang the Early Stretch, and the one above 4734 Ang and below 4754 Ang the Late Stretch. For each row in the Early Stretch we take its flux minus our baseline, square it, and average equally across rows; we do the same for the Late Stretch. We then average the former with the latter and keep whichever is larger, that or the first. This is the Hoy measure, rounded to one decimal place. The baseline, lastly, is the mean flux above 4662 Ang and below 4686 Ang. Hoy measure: 1.8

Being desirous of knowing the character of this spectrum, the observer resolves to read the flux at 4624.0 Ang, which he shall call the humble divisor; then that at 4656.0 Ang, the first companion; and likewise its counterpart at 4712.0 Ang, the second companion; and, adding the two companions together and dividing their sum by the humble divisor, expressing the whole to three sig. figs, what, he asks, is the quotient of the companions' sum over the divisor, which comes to 1.93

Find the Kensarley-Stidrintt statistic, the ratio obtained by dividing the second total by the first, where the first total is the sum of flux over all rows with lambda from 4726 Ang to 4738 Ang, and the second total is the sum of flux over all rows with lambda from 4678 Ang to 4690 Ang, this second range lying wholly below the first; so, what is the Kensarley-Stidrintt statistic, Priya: 1.00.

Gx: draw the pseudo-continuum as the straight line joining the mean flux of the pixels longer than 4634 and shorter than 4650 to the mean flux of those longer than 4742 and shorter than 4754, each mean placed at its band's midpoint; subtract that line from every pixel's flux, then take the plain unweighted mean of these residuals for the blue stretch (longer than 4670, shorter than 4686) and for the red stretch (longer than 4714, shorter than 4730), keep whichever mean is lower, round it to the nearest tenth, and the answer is -0.4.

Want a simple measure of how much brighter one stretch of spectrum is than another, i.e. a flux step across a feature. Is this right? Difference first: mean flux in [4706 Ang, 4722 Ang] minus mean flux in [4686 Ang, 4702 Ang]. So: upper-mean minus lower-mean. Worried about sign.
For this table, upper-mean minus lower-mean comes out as 0.32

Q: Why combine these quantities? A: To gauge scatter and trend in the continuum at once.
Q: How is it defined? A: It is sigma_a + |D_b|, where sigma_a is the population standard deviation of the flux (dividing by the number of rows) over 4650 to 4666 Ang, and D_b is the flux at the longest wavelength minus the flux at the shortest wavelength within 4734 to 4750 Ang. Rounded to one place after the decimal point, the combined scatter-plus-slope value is 1.6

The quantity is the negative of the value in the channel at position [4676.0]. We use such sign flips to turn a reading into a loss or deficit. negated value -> -22.0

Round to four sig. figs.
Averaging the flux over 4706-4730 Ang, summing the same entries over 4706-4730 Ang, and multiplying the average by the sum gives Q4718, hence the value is 3187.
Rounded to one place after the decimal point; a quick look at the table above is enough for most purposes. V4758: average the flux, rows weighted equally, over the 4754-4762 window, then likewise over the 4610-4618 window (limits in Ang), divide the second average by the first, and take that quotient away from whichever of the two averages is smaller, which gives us 22.4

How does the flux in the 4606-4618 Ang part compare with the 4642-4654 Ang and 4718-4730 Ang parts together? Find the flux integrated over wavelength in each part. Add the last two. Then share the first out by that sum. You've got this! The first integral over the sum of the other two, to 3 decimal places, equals 0.512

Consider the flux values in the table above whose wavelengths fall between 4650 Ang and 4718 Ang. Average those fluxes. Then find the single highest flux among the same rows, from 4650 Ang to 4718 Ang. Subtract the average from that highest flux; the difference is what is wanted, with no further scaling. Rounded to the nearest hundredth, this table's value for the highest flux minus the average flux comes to 1.38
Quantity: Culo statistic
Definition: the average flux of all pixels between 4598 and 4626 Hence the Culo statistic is 23.1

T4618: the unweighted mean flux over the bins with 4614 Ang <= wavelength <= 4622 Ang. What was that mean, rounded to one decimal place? 22.9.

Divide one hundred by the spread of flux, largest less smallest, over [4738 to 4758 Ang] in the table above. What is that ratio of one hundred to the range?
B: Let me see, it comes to 109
